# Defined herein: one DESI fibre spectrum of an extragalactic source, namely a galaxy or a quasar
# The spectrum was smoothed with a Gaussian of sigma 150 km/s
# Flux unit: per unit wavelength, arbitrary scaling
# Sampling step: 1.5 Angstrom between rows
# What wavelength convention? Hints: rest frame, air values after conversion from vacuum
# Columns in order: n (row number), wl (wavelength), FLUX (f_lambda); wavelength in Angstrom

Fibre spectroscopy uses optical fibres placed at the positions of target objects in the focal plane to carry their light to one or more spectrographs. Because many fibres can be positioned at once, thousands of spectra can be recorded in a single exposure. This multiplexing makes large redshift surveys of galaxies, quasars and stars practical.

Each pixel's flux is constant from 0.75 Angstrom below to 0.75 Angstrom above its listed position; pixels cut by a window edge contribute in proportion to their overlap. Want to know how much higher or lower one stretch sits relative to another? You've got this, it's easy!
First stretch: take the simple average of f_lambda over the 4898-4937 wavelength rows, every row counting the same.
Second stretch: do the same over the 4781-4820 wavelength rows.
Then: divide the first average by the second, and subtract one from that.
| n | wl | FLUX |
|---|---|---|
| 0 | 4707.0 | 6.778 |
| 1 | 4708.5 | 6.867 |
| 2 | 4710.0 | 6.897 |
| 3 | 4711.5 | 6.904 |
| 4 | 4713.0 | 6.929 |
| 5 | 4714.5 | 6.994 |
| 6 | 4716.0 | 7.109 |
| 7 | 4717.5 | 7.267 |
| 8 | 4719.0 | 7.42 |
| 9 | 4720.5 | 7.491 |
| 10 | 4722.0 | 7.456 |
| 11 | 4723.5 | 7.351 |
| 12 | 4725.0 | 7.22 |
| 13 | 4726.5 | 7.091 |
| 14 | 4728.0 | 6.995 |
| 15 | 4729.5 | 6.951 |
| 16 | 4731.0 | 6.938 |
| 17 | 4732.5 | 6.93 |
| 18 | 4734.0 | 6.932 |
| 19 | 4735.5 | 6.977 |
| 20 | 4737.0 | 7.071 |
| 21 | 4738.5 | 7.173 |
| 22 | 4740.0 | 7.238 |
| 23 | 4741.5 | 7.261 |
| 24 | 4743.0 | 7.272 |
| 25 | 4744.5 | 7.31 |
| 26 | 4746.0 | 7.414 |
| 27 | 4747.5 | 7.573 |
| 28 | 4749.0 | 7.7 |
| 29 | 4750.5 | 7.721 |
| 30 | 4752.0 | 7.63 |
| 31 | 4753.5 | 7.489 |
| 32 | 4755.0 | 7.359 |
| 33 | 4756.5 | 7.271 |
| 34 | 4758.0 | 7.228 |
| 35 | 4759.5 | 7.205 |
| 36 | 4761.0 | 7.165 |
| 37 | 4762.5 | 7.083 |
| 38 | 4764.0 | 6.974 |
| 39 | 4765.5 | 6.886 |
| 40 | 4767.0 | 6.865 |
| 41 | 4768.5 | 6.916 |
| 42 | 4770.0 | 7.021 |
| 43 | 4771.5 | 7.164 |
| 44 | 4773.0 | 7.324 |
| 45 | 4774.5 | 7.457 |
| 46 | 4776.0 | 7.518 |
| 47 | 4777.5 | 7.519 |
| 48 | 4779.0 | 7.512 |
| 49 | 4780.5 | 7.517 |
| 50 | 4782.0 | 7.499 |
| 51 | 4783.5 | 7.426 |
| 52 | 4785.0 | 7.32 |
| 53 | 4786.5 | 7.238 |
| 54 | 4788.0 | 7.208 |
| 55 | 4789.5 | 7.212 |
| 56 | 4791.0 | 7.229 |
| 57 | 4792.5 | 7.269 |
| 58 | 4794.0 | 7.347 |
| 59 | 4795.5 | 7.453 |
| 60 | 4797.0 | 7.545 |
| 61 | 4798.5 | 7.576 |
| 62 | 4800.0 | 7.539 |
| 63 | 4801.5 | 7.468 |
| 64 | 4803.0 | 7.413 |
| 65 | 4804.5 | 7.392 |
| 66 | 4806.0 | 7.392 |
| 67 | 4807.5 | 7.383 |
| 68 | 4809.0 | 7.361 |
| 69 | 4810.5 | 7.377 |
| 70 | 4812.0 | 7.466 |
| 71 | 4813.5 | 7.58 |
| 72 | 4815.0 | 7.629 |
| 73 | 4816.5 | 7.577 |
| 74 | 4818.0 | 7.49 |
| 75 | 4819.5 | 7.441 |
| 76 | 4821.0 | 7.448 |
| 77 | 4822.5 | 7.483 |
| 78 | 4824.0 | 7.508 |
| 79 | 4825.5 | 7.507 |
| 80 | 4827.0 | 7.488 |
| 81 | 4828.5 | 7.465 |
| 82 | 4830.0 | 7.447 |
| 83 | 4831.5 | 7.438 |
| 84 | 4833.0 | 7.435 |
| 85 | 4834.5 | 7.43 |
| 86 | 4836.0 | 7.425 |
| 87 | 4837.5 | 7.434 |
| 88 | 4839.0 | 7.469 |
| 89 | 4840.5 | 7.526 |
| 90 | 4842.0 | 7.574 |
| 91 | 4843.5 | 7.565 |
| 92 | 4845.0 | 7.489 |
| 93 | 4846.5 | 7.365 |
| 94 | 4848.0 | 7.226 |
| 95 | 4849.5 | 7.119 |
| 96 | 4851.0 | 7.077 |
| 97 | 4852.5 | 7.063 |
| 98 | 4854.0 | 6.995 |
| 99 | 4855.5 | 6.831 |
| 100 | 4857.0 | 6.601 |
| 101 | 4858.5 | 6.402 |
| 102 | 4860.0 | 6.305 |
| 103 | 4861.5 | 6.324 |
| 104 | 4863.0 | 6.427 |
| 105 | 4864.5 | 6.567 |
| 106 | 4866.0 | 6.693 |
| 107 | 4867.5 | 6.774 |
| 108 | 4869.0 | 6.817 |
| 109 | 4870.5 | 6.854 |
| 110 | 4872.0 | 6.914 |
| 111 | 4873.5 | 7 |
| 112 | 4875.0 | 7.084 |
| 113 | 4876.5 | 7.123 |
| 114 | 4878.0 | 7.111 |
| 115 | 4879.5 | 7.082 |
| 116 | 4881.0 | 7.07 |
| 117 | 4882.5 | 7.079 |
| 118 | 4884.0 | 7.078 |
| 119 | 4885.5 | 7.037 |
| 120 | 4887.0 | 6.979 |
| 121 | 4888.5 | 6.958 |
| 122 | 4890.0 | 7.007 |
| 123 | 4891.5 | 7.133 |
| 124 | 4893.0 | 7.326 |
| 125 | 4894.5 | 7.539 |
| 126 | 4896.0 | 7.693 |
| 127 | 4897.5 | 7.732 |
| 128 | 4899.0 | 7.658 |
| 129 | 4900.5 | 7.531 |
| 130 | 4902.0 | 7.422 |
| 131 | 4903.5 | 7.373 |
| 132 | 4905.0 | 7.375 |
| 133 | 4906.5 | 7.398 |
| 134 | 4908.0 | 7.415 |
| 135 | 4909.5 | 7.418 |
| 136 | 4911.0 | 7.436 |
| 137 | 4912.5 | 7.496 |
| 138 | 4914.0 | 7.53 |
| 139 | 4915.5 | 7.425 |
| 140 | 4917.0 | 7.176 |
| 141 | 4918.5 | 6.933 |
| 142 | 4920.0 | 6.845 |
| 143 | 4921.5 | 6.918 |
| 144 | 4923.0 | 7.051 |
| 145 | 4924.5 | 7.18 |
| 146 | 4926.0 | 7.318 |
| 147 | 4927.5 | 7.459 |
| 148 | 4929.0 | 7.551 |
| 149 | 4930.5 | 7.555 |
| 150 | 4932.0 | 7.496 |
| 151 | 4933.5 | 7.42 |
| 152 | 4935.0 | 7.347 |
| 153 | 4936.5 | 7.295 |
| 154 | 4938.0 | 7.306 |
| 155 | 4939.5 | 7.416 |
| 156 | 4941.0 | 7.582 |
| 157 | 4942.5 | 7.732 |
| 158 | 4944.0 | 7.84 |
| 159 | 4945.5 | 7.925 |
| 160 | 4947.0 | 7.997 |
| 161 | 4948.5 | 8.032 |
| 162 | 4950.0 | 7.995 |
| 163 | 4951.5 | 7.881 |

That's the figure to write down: -0.01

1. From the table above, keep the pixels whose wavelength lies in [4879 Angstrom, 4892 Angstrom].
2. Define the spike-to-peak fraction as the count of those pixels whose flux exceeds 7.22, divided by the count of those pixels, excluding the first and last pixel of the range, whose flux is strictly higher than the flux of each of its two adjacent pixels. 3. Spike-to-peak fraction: 0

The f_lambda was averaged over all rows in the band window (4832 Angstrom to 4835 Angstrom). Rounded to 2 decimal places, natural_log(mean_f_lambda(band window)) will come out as 2.01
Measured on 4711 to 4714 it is 1.93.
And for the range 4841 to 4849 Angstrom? 2.01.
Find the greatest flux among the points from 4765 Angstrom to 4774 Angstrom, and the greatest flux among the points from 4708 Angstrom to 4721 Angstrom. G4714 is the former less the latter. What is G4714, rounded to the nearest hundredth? -0.17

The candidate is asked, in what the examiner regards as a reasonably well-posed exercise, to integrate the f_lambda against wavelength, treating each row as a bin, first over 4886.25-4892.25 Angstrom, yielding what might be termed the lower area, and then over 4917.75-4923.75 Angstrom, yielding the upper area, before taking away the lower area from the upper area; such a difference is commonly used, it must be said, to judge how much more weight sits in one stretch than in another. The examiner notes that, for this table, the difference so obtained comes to 0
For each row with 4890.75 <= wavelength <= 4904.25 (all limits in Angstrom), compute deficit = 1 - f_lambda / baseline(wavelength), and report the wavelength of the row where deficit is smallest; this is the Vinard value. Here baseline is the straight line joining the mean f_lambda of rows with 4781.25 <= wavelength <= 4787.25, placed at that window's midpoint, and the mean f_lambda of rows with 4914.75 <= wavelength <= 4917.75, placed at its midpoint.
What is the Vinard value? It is 4897.5 Angstrom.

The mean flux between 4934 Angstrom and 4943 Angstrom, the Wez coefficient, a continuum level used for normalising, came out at 7.4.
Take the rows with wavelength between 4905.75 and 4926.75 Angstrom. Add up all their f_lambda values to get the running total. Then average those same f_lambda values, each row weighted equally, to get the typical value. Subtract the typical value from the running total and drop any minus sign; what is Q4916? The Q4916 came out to 94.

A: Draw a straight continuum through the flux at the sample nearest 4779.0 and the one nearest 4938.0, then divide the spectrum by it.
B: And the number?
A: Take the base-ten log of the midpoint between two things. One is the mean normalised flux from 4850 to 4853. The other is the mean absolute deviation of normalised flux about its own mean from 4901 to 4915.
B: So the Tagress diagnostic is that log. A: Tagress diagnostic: -0.319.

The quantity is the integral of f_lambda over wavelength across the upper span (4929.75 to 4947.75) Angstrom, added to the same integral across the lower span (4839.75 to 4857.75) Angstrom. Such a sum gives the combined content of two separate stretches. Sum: 266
